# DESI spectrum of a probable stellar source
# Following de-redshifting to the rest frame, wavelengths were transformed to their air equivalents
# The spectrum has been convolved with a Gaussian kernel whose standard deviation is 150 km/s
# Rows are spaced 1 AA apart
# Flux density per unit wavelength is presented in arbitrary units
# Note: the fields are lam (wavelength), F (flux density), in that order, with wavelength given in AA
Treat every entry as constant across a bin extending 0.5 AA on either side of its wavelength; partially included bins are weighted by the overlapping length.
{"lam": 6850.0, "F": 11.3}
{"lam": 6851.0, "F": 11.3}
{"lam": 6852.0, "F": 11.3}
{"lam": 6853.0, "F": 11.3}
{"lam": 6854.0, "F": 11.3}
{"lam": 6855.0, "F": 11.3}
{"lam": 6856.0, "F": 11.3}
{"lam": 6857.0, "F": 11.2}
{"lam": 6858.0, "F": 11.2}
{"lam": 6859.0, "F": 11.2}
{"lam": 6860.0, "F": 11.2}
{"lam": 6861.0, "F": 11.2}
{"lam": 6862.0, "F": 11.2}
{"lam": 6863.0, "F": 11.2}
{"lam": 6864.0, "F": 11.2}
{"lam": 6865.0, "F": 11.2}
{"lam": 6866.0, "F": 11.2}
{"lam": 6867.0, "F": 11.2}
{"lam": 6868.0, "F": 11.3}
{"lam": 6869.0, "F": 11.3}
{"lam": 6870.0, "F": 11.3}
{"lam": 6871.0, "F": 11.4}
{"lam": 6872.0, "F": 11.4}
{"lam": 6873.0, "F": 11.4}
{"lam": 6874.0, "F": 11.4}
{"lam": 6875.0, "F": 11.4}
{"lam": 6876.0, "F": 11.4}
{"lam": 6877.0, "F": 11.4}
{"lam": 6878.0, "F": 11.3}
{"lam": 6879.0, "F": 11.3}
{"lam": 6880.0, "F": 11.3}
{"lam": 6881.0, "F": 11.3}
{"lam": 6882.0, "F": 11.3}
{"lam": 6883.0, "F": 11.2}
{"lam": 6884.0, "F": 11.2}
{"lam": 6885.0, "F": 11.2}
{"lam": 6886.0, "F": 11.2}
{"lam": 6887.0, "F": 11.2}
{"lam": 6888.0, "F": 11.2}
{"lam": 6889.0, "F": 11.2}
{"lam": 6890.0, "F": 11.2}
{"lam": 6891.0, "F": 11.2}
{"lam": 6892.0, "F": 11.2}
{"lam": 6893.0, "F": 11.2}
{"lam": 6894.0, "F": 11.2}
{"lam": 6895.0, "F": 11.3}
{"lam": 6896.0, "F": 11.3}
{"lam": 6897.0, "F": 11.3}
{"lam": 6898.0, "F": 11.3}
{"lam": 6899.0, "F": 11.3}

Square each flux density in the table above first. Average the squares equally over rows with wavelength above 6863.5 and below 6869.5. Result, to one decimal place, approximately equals 126.2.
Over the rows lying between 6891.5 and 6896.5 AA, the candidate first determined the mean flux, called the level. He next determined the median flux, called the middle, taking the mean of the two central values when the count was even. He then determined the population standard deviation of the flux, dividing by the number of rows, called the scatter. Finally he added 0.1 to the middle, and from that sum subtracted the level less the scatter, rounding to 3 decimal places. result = 0.109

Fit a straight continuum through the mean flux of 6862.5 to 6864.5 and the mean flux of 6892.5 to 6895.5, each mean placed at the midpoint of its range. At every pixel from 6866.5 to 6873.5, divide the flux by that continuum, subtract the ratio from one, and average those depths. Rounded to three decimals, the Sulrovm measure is -0.011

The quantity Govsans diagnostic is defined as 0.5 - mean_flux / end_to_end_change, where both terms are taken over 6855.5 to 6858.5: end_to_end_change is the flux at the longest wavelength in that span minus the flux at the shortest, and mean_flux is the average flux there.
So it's 113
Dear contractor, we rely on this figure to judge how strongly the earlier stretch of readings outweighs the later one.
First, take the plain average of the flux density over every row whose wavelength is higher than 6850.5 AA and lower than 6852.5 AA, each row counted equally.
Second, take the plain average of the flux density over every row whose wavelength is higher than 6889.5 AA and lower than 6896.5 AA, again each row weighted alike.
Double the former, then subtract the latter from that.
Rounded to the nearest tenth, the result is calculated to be 11.4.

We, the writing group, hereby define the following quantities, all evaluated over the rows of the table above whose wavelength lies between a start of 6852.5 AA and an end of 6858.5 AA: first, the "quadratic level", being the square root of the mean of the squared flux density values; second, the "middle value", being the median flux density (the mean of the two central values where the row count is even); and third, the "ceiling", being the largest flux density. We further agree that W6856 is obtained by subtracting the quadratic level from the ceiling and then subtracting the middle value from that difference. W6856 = -11.27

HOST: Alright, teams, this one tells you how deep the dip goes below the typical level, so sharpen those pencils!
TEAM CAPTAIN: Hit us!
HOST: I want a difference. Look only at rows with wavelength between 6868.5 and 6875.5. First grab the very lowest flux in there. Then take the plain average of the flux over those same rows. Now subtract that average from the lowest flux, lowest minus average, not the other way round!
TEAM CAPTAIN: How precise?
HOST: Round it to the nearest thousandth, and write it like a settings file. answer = -0.071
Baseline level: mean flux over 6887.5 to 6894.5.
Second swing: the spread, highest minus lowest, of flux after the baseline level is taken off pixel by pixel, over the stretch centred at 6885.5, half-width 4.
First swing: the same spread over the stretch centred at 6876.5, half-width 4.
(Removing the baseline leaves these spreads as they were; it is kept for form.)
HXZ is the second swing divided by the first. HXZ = 1.0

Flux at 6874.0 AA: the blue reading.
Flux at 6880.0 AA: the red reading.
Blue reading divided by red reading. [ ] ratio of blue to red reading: 1.01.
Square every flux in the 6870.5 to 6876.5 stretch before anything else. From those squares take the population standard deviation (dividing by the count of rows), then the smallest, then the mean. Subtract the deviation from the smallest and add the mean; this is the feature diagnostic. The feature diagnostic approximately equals 260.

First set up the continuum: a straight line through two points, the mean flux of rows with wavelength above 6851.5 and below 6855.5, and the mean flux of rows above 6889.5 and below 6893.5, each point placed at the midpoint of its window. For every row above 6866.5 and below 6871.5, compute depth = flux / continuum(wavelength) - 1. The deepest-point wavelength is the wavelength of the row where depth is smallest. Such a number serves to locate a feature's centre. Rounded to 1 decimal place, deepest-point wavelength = 6867.0 AA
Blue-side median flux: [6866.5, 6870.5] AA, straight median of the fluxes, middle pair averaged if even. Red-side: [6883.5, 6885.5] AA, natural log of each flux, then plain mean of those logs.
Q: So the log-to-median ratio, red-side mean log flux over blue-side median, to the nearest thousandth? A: 0.214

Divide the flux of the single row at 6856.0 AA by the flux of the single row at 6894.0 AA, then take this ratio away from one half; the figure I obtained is -0.509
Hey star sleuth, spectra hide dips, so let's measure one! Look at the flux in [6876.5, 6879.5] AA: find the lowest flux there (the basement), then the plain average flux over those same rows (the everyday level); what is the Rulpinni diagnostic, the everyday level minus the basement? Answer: 0.033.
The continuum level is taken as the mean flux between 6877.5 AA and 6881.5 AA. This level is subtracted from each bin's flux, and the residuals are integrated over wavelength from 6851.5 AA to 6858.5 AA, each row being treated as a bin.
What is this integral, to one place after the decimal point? -0.2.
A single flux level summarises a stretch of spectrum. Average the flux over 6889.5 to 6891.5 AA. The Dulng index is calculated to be 11.20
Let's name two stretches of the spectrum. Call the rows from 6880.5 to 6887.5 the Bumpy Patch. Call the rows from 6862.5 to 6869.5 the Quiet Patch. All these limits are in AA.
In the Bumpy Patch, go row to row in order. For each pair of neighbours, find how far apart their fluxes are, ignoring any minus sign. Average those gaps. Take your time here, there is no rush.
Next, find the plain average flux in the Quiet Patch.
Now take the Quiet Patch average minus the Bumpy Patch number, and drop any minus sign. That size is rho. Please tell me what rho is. 11.21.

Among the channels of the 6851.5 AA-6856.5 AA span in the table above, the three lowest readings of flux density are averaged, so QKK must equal 11.30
